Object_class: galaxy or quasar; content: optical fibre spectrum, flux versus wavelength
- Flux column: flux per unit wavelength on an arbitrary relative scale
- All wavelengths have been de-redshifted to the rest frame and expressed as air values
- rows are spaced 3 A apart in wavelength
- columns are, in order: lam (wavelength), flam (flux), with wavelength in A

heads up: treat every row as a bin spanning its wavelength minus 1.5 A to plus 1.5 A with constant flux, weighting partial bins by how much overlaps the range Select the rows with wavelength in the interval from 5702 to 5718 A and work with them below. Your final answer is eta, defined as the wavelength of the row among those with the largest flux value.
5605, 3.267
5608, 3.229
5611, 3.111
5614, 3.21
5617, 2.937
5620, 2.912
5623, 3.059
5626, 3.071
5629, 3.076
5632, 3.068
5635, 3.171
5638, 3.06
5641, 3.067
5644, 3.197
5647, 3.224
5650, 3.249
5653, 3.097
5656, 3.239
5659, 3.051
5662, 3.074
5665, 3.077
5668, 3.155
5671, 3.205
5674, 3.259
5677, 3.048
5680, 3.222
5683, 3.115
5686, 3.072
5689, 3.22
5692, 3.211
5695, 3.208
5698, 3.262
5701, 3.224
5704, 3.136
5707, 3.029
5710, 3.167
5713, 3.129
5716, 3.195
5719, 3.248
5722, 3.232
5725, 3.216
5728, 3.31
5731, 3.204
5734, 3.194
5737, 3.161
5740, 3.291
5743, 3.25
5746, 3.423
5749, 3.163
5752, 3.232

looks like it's 5716 A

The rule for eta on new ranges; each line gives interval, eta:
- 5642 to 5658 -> 5650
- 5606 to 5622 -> 5608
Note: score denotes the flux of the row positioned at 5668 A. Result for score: 3.155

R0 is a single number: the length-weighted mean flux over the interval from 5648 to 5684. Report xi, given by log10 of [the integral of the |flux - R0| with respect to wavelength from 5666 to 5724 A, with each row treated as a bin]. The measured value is 0.6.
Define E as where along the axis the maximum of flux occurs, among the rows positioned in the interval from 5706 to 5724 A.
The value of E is 5719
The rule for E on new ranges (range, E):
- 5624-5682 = 5674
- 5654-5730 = 5728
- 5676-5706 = 5698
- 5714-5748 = 5746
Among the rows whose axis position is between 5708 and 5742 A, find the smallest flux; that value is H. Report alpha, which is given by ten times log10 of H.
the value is 4.95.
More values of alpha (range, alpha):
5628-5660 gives 4.84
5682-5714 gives 4.81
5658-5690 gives 4.84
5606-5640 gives 4.64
